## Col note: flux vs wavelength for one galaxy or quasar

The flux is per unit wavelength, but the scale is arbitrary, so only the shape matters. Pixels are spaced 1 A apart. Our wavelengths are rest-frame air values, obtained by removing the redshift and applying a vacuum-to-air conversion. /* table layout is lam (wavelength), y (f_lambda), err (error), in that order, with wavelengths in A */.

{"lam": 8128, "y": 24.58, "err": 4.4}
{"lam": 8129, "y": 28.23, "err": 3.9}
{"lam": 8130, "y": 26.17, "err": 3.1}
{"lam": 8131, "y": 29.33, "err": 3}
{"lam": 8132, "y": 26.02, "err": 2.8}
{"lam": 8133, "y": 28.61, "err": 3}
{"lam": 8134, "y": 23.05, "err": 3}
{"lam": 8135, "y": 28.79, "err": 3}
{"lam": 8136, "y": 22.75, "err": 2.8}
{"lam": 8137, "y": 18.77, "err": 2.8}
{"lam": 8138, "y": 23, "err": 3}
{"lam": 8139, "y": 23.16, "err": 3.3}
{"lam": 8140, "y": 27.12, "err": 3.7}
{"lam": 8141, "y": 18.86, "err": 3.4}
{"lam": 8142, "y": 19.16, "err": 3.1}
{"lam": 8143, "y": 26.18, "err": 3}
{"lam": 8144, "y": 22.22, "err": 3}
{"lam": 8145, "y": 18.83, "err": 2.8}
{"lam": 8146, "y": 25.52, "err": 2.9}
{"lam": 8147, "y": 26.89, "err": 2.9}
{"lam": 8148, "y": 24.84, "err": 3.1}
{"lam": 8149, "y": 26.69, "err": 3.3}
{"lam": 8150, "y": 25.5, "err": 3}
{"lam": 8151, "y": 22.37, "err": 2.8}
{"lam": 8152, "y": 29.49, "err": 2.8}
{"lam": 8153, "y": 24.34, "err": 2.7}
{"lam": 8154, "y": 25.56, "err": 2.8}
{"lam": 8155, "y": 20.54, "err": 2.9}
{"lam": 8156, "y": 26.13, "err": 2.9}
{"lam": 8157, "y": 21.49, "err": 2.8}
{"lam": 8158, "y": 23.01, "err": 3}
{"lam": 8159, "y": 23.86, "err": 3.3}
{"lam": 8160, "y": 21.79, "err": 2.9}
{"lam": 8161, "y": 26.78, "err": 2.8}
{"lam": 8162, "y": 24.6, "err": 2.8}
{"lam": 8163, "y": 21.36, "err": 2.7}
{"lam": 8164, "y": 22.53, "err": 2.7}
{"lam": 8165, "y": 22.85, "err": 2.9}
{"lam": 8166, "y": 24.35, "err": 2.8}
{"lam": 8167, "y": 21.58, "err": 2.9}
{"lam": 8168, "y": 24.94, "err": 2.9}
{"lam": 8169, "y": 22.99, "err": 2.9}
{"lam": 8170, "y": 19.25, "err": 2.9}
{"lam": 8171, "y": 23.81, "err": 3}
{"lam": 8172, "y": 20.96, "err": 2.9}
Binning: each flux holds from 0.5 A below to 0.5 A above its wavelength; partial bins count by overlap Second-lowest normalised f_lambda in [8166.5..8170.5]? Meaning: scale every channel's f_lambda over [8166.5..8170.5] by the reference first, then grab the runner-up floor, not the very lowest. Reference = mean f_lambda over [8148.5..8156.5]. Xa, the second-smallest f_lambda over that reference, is 0.86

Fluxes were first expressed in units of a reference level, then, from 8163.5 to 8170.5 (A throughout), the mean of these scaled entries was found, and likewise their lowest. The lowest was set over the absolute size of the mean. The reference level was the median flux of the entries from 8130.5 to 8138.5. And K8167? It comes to 0.85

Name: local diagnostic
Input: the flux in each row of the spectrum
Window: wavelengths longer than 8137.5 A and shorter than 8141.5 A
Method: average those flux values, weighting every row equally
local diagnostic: 23.0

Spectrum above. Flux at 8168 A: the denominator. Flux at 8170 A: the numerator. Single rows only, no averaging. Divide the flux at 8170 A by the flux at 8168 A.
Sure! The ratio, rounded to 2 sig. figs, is 0.77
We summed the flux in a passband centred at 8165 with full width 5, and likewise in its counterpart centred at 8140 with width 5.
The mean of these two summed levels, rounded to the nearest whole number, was 112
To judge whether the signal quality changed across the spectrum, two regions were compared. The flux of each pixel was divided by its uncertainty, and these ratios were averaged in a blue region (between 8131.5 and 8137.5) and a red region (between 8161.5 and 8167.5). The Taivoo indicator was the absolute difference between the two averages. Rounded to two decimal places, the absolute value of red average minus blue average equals 0.31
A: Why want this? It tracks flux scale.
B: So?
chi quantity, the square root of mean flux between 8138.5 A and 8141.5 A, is 4.80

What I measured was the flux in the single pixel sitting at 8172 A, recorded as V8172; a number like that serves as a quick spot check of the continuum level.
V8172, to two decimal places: 20.96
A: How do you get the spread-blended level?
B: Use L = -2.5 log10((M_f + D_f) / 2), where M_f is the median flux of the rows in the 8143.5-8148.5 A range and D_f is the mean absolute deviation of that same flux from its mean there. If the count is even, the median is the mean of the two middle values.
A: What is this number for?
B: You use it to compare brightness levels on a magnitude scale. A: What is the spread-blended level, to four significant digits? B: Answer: -2.840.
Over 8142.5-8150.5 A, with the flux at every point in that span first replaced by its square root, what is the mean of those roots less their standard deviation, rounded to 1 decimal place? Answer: 4.7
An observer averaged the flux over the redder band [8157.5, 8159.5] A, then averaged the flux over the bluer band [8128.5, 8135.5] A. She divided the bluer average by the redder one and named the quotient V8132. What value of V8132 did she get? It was 1.16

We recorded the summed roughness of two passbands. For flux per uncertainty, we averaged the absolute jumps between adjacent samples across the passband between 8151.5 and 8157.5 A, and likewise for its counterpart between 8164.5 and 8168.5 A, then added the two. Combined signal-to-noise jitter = 2.46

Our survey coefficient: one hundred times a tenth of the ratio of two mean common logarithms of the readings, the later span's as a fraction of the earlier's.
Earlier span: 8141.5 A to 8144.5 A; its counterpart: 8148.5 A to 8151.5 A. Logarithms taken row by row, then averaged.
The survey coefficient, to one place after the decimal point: 10.3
